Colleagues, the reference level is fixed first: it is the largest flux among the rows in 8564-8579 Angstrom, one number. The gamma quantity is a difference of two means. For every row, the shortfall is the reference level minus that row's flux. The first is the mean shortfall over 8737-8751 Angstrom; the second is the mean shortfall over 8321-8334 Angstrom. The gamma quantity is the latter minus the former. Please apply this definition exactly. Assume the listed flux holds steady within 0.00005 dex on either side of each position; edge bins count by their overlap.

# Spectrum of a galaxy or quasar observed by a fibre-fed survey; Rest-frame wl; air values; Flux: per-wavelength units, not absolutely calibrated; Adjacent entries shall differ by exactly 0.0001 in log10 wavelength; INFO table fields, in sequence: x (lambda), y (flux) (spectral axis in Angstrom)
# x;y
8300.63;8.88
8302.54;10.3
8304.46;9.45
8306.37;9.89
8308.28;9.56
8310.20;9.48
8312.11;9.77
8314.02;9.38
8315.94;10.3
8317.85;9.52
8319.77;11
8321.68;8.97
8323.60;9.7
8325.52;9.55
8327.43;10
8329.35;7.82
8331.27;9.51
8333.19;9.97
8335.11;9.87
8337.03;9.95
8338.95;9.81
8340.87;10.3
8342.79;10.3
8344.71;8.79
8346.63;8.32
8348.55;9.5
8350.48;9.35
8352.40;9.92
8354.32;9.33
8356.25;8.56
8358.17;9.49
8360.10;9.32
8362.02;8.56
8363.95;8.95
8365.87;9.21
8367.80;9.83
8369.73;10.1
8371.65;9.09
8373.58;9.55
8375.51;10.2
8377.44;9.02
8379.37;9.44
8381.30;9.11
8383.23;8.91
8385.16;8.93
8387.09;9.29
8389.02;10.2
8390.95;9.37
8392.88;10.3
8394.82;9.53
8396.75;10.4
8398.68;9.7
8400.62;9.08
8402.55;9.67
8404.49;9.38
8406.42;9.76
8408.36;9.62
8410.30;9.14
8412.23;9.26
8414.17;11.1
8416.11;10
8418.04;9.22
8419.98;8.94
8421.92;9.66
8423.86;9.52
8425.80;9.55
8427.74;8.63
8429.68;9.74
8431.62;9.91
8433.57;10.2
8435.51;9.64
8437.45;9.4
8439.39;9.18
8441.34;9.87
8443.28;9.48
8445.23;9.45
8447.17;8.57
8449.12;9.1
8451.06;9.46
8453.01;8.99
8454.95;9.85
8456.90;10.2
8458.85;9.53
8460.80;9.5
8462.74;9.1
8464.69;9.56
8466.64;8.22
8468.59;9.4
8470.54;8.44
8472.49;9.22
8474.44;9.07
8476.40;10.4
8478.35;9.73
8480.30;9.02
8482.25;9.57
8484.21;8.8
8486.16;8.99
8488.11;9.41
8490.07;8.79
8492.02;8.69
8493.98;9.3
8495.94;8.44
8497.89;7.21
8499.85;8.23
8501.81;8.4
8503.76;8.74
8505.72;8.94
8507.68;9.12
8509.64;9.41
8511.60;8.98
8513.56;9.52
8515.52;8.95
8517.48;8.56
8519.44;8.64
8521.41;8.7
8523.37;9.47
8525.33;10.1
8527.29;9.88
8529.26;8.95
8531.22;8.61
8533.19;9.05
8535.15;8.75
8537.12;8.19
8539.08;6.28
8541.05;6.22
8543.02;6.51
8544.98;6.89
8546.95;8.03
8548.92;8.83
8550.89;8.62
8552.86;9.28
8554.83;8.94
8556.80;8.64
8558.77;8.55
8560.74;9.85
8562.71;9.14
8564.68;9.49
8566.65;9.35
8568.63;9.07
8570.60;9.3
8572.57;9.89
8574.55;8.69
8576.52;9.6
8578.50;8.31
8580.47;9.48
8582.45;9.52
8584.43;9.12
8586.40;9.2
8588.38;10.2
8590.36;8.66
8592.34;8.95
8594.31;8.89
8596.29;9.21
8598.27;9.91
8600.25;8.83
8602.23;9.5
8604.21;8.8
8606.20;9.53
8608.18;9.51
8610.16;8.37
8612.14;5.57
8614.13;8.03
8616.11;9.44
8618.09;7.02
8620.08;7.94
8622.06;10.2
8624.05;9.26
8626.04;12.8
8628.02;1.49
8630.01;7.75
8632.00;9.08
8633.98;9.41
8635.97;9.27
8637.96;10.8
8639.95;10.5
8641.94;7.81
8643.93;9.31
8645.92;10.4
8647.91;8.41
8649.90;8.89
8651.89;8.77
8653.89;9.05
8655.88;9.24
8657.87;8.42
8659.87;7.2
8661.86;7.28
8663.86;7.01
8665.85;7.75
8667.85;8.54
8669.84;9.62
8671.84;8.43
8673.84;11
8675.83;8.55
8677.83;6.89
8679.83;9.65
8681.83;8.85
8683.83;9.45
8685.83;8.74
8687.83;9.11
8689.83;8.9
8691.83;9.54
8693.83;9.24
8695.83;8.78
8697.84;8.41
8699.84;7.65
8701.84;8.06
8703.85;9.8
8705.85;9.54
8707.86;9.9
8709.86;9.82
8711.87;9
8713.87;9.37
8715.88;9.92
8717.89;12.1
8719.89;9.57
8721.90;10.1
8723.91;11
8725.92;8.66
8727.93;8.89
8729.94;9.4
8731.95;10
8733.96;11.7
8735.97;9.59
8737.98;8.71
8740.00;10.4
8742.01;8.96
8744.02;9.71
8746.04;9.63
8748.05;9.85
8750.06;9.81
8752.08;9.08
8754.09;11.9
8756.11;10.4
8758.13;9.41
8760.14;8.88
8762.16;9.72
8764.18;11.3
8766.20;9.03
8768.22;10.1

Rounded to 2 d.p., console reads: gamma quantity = 0.22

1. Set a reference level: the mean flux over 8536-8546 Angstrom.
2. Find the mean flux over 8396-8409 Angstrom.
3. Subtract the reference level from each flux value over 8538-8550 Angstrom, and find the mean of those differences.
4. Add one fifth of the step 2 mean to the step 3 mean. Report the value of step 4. 2.2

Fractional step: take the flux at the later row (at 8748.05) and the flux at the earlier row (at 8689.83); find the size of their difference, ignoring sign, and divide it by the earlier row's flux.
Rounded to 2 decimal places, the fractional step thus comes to 0.11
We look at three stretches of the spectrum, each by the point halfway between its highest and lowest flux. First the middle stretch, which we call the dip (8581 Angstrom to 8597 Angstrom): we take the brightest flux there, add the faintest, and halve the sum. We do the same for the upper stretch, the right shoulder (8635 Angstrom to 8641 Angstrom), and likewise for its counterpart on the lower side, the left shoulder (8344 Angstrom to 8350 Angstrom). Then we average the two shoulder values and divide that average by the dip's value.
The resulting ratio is 1.00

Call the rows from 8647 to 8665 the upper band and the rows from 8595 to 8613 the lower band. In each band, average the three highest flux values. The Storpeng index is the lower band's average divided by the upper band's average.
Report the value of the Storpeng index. 1.07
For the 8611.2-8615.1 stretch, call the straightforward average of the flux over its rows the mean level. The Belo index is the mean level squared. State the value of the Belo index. 46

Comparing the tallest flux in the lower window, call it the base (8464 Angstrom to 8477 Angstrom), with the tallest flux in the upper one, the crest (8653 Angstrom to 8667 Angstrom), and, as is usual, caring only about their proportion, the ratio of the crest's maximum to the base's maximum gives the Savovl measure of 0.89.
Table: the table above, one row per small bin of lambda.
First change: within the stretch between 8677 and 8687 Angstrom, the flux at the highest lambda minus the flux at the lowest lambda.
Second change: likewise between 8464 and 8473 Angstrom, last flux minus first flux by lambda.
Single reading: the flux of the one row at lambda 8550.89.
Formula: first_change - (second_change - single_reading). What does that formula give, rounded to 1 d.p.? 10.8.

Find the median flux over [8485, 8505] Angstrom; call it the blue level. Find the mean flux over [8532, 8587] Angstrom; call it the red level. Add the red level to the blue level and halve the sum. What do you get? 8.69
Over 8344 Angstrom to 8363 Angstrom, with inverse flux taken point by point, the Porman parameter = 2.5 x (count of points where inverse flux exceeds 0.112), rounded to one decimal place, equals 10.0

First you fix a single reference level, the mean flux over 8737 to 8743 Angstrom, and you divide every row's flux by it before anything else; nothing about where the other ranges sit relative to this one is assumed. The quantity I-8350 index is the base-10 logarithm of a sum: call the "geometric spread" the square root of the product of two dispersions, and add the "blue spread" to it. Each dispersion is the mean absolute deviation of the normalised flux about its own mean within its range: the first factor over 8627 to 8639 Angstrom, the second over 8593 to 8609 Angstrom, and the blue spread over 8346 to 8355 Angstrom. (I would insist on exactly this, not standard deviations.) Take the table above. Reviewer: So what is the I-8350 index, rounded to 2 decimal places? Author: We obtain -0.87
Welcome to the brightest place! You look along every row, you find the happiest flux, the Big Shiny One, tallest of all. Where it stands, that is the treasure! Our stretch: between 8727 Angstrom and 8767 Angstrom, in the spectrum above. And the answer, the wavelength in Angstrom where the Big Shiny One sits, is 8754.09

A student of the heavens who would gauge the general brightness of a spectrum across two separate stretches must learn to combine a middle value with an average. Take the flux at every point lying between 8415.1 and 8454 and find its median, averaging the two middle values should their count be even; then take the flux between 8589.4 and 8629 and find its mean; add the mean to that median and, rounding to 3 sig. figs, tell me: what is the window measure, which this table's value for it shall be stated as 18.1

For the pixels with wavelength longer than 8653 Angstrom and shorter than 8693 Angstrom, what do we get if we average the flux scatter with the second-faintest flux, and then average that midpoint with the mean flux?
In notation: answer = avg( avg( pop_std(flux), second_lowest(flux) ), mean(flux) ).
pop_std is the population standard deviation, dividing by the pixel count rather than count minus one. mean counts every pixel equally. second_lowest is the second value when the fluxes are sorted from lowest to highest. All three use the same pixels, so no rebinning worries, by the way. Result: 6.3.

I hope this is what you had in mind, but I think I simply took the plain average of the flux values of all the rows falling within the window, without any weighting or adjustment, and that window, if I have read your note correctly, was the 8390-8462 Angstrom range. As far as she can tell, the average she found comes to 9.6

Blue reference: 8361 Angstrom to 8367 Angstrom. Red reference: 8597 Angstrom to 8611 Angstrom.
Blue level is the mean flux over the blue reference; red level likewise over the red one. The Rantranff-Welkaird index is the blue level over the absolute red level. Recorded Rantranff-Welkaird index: 0.97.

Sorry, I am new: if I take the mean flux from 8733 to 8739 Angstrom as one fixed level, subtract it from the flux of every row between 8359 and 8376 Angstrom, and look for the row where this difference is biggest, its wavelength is 8375.51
